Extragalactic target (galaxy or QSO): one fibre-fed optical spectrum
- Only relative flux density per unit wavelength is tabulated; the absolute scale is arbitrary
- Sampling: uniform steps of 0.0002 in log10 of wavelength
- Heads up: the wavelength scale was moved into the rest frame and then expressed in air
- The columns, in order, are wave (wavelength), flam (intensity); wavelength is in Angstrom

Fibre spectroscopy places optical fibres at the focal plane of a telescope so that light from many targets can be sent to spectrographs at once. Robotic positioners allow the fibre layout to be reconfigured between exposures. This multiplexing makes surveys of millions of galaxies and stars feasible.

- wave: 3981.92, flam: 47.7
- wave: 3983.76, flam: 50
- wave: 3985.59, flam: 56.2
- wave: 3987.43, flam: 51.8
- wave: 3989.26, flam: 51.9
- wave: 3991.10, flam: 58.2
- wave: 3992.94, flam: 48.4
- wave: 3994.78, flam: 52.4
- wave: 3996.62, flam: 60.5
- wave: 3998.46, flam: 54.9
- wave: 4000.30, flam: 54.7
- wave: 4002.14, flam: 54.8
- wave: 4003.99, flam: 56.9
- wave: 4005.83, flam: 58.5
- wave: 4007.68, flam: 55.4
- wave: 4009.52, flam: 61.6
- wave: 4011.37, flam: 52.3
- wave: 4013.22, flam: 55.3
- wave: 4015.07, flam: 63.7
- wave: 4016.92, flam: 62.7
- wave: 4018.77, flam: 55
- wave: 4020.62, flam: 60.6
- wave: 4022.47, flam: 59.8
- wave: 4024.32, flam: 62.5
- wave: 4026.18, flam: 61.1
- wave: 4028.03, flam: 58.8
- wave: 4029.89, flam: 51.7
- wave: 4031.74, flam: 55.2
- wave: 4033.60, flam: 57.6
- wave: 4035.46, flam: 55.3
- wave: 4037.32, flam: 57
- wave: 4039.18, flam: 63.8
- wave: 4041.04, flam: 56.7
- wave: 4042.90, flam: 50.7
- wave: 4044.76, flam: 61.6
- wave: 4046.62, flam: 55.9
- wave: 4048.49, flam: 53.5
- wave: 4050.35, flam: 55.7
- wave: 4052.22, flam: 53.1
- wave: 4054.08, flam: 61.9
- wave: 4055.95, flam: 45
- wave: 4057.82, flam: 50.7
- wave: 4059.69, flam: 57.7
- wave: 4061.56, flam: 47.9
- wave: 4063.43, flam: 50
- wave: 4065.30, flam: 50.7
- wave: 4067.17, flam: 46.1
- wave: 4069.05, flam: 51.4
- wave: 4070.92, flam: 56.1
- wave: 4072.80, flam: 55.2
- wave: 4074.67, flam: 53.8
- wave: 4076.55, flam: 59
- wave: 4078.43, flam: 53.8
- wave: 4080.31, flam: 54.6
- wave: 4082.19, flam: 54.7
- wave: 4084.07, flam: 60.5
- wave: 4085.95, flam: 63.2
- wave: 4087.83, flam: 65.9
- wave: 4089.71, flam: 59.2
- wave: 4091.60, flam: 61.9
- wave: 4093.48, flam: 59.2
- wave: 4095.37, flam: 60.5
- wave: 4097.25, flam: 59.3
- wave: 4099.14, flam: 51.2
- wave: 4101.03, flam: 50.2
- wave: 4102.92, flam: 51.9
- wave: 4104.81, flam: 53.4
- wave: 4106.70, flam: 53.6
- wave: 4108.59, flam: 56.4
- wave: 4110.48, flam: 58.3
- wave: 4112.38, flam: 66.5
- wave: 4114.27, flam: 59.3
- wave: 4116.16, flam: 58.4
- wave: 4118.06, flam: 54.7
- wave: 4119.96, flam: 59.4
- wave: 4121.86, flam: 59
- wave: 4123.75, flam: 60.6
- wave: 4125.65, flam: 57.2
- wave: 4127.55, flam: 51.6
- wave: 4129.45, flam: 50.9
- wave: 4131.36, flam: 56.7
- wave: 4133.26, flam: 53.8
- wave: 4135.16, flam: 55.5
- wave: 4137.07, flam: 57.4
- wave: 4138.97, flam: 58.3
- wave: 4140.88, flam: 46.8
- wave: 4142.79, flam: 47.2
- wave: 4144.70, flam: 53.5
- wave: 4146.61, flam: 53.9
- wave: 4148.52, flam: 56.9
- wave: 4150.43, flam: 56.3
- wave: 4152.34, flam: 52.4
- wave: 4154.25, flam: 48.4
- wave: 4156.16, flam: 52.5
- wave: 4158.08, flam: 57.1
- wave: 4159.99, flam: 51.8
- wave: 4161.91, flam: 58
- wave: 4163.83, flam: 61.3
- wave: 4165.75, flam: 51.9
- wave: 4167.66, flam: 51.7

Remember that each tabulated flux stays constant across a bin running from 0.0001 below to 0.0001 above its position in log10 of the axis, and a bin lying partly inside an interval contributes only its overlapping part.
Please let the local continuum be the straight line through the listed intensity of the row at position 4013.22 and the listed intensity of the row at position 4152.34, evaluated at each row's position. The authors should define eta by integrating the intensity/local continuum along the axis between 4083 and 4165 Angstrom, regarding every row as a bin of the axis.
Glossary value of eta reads 87 Angstrom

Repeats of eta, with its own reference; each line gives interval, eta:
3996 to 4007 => 11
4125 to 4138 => 13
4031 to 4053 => 23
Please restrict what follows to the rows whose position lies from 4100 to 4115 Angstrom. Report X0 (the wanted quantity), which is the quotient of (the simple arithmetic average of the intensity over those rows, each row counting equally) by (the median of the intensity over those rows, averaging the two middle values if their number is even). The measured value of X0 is 1.02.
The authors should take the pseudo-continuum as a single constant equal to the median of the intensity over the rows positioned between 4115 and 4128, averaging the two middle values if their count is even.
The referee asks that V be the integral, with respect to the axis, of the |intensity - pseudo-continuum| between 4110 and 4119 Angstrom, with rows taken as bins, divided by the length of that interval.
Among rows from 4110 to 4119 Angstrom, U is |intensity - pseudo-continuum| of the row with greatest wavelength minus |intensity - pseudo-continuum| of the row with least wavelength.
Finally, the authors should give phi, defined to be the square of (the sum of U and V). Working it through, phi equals 40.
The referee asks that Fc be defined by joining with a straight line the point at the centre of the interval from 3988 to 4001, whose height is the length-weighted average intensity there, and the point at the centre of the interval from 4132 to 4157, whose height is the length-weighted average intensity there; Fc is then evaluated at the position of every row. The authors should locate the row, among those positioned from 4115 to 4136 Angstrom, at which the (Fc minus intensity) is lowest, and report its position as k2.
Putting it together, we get 4123.75 Angstrom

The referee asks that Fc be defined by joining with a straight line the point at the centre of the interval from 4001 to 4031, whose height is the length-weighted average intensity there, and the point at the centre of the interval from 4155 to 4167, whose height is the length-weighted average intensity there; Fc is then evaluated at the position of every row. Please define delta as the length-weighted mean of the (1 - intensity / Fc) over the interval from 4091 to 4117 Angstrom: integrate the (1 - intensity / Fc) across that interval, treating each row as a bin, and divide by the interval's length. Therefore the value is -0.013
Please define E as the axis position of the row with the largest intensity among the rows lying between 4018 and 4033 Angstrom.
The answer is 4024.32 Angstrom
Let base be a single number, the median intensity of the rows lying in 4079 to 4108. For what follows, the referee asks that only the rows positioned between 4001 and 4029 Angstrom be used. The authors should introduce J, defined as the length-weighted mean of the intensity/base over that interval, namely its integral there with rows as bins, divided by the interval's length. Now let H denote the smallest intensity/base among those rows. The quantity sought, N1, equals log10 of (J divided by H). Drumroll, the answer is 0.049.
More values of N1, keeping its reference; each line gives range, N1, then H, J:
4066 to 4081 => 0.066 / 0.779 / 0.907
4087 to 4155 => 0.078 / 0.791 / 0.946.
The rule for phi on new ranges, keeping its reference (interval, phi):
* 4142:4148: 0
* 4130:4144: 205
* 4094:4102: 110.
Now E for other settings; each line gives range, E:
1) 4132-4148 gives 4138.97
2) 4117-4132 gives 4123.75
